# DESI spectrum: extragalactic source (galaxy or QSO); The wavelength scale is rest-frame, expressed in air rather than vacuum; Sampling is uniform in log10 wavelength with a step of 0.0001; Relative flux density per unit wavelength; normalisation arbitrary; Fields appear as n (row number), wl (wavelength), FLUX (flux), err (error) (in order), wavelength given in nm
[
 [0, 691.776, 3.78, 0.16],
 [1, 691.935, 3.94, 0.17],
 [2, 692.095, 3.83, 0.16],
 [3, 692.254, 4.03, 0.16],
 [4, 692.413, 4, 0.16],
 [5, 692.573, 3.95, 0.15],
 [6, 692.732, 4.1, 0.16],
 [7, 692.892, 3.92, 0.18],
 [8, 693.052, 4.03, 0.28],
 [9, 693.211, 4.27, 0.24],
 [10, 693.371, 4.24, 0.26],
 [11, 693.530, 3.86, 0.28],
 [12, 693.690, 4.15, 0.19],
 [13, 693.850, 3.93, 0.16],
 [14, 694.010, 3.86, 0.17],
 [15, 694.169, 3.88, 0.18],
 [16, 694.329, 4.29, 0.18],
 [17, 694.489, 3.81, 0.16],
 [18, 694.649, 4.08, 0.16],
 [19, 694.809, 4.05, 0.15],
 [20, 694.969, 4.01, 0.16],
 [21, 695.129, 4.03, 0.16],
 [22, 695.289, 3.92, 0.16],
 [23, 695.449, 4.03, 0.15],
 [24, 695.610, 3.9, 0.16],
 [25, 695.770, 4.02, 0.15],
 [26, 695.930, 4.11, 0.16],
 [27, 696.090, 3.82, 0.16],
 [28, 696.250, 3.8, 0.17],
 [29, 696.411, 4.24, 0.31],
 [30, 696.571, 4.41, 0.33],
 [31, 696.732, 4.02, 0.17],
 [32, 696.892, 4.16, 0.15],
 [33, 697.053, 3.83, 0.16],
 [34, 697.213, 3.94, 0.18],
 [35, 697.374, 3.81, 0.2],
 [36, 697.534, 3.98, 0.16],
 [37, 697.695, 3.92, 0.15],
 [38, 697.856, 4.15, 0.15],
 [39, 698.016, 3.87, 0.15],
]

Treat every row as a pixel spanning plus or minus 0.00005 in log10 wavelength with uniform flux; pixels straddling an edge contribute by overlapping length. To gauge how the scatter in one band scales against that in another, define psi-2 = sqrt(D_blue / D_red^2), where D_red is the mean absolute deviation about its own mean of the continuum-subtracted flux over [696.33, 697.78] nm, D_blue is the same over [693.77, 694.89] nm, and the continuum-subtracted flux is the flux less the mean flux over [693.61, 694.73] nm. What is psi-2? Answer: 2.3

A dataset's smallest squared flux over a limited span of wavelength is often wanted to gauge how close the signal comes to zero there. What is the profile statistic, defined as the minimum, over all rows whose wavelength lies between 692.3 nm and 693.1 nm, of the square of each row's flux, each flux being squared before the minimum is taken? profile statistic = 15.4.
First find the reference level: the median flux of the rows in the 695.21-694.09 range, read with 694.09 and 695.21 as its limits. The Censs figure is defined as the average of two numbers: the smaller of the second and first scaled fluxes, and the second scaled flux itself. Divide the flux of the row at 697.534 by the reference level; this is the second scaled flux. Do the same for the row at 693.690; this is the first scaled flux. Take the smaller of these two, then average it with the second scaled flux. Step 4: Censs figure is 0.99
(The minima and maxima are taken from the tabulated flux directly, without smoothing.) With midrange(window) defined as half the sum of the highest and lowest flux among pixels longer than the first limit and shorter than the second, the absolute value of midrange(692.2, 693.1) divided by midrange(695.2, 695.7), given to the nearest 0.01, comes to 1.01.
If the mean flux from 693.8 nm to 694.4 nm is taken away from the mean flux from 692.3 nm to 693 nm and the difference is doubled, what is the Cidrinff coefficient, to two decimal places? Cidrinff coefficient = 0.00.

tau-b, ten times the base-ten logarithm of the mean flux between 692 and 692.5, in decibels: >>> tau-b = 5.97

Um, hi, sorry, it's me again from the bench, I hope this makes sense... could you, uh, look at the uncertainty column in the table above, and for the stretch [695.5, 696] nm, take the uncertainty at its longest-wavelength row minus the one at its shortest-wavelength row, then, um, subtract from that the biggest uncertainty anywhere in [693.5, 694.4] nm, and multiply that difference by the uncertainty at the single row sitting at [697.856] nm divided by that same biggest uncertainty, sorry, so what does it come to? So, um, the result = -0.150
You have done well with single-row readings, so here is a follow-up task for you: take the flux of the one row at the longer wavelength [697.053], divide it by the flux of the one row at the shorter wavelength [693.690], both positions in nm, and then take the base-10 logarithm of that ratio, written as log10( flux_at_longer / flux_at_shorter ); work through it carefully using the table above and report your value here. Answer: -0.035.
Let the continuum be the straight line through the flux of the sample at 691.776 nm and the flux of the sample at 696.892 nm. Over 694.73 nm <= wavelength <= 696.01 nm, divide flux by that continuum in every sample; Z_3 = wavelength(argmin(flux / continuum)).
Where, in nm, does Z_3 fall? 695.610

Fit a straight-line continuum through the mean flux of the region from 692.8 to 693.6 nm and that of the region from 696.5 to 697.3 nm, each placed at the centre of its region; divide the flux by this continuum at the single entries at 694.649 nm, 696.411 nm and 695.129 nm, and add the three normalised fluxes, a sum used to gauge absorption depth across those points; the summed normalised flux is 3.04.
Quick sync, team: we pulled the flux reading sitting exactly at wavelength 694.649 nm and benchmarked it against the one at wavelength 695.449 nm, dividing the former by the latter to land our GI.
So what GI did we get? 1.01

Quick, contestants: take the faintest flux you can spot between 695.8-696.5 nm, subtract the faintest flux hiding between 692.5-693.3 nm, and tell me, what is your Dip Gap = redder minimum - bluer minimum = -0.12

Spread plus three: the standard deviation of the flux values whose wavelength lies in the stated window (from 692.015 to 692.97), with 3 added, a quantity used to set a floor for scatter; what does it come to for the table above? 3.09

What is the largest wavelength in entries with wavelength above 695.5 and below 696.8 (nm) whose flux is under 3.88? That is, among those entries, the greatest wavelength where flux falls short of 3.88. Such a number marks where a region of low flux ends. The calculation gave 696.250 nm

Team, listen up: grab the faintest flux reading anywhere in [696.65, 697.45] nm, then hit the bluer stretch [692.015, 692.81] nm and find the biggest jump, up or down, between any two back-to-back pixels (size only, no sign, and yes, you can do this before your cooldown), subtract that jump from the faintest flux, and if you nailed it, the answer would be 3.61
